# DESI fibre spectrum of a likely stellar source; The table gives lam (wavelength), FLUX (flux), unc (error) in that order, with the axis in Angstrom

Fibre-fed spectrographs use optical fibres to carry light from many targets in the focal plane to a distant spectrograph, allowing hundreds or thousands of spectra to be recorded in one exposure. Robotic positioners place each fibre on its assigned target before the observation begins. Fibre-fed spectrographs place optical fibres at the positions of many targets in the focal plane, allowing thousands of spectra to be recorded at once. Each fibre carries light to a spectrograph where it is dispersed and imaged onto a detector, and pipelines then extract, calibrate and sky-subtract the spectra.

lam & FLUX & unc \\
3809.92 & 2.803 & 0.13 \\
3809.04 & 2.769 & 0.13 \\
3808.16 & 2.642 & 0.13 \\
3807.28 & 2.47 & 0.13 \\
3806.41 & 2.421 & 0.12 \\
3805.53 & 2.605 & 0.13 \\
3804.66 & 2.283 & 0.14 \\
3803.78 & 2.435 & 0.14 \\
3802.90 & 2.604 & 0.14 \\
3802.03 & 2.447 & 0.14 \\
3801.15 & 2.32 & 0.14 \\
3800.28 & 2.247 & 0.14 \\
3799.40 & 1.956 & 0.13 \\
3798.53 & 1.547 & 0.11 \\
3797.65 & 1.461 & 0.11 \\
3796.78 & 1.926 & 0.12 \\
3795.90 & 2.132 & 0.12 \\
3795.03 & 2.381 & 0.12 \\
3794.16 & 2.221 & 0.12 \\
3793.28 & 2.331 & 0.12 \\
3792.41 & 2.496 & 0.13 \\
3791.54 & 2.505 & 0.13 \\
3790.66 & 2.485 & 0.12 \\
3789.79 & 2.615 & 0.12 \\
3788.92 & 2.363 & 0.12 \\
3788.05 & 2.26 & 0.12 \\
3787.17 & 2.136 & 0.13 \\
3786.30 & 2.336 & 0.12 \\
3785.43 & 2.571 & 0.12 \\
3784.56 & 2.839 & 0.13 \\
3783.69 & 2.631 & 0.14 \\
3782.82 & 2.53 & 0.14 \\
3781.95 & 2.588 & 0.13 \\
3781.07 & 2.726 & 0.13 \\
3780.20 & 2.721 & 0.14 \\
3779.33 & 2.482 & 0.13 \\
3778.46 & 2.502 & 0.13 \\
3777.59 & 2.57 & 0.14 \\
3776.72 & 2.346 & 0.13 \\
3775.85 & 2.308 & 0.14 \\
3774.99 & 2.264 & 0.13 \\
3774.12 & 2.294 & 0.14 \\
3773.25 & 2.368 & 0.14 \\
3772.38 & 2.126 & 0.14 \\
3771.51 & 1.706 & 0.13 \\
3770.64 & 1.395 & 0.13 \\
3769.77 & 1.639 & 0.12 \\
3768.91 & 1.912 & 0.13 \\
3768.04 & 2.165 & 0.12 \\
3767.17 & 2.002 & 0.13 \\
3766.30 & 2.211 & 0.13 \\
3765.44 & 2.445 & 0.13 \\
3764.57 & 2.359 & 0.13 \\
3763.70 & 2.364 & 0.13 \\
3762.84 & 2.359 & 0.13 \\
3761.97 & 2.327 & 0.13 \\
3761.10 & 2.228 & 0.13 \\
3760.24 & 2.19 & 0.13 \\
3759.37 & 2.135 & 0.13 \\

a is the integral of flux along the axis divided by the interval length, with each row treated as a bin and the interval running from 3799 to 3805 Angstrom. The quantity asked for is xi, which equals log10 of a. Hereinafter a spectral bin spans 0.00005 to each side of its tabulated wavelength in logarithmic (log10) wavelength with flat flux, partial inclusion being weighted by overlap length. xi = 0.367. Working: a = 2.3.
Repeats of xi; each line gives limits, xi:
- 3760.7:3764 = 0.365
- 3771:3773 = 0.286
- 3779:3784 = 0.417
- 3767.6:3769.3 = 0.309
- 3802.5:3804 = 0.402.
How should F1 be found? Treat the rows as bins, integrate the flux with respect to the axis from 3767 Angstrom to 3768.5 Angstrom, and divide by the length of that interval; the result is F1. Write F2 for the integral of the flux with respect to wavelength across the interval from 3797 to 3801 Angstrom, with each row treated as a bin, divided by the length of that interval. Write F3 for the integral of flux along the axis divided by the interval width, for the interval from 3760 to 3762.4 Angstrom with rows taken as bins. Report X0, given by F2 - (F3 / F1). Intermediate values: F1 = 2.09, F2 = 1.85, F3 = 2.25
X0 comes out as 0.8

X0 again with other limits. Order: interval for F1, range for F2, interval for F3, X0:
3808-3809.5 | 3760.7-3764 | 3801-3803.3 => 1.4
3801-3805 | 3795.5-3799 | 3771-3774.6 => 0.9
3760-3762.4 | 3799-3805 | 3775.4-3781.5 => 1.2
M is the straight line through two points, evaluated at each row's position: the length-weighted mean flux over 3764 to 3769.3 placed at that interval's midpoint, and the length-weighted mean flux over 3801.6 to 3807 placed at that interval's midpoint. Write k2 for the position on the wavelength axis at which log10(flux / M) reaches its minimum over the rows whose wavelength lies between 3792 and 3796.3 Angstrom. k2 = 3795.90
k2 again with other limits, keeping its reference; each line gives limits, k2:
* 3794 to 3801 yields 3797.65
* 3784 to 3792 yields 3787.17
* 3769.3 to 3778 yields 3770.64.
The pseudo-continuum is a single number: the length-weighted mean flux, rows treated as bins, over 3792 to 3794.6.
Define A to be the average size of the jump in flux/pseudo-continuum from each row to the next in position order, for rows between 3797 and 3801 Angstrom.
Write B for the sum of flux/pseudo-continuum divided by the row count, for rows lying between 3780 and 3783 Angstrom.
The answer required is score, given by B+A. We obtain 1.24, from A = 0.112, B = 1.12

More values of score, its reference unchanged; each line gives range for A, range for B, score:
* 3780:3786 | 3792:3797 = 1.01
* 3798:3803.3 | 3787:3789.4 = 1.05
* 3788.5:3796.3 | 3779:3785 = 1.18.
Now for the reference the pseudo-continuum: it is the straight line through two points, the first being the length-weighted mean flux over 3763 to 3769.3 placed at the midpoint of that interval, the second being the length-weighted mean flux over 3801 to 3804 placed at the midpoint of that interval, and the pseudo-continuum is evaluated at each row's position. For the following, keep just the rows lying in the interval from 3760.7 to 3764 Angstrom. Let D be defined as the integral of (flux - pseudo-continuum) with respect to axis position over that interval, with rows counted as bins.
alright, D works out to 0.4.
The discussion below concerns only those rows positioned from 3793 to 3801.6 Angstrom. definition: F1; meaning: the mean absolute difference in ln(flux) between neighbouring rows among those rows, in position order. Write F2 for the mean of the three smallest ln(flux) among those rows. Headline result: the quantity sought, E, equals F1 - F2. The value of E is -0.37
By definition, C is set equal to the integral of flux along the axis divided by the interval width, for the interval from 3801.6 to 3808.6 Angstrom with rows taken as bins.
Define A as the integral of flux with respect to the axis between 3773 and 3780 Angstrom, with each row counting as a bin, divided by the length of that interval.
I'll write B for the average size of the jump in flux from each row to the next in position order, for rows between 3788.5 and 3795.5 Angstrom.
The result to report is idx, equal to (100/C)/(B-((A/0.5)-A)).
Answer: -17.6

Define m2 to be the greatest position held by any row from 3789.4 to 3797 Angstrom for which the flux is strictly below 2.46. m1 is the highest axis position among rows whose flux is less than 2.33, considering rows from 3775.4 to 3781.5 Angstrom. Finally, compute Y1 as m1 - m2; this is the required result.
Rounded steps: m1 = 3775.85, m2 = 3796.78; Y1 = -20.9 Angstrom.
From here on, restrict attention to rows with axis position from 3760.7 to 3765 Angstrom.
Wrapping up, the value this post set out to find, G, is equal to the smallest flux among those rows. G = 2.228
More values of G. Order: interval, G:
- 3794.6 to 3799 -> 1.461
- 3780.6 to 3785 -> 2.53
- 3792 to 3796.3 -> 2.132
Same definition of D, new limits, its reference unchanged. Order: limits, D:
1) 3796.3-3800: -2.5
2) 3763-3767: 0.5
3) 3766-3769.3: -0.5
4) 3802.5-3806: 0.0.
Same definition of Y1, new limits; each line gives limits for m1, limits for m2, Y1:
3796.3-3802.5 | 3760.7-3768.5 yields 33.1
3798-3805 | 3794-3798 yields 7.0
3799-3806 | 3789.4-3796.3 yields 8.8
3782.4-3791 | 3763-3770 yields 18.3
